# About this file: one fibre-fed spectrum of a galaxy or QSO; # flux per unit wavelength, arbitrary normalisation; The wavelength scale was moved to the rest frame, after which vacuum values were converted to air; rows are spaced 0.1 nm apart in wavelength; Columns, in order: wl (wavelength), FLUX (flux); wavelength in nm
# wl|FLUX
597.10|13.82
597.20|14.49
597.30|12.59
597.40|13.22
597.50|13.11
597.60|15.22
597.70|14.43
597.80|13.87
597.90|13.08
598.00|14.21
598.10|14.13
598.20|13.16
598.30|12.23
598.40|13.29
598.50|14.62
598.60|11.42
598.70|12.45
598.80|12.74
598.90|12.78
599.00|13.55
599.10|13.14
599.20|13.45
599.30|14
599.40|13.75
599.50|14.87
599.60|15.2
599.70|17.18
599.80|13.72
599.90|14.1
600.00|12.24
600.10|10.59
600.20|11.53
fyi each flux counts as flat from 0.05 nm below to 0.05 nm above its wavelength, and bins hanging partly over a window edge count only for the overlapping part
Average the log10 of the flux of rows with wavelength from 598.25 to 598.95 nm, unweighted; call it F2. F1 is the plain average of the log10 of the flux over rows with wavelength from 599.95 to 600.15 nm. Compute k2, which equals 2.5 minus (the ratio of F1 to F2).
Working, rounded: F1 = 1.056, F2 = 1.106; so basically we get 1.54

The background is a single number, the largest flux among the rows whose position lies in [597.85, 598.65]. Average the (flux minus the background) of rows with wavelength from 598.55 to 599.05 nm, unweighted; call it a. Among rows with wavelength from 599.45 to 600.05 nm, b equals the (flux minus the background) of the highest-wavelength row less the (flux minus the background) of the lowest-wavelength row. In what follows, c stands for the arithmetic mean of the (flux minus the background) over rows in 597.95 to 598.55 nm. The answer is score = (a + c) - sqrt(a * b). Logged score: -5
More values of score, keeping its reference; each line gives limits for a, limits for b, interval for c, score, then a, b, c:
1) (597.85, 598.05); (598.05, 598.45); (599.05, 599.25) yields -3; -1.0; -1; -1.3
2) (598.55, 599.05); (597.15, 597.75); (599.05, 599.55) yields -3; -2.0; 0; -0.8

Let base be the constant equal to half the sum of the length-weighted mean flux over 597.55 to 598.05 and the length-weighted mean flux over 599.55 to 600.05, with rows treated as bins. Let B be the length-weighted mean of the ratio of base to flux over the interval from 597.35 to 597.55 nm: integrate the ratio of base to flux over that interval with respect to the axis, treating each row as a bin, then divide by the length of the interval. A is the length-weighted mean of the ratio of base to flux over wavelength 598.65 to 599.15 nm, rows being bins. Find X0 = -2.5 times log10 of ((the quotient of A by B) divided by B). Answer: 0.07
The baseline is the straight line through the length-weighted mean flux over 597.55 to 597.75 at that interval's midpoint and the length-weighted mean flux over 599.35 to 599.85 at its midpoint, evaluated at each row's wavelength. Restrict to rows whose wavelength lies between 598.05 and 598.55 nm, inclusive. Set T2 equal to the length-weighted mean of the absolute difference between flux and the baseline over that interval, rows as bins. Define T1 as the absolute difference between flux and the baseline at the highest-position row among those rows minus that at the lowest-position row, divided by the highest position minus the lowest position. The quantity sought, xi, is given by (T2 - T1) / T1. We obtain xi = -2.2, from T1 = -1.2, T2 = 1.4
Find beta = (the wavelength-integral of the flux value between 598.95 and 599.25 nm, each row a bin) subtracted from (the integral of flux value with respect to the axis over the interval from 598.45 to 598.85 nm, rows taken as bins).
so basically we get 1.1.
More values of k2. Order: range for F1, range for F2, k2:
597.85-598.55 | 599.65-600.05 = 1.52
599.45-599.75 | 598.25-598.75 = 1.42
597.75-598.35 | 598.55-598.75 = 1.45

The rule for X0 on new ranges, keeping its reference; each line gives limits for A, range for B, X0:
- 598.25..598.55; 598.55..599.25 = 0.17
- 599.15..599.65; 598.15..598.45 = 0.22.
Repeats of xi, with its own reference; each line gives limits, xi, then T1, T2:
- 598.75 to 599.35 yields -1.7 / -2.5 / 1.6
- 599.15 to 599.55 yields -1.2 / -4.7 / 0.9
